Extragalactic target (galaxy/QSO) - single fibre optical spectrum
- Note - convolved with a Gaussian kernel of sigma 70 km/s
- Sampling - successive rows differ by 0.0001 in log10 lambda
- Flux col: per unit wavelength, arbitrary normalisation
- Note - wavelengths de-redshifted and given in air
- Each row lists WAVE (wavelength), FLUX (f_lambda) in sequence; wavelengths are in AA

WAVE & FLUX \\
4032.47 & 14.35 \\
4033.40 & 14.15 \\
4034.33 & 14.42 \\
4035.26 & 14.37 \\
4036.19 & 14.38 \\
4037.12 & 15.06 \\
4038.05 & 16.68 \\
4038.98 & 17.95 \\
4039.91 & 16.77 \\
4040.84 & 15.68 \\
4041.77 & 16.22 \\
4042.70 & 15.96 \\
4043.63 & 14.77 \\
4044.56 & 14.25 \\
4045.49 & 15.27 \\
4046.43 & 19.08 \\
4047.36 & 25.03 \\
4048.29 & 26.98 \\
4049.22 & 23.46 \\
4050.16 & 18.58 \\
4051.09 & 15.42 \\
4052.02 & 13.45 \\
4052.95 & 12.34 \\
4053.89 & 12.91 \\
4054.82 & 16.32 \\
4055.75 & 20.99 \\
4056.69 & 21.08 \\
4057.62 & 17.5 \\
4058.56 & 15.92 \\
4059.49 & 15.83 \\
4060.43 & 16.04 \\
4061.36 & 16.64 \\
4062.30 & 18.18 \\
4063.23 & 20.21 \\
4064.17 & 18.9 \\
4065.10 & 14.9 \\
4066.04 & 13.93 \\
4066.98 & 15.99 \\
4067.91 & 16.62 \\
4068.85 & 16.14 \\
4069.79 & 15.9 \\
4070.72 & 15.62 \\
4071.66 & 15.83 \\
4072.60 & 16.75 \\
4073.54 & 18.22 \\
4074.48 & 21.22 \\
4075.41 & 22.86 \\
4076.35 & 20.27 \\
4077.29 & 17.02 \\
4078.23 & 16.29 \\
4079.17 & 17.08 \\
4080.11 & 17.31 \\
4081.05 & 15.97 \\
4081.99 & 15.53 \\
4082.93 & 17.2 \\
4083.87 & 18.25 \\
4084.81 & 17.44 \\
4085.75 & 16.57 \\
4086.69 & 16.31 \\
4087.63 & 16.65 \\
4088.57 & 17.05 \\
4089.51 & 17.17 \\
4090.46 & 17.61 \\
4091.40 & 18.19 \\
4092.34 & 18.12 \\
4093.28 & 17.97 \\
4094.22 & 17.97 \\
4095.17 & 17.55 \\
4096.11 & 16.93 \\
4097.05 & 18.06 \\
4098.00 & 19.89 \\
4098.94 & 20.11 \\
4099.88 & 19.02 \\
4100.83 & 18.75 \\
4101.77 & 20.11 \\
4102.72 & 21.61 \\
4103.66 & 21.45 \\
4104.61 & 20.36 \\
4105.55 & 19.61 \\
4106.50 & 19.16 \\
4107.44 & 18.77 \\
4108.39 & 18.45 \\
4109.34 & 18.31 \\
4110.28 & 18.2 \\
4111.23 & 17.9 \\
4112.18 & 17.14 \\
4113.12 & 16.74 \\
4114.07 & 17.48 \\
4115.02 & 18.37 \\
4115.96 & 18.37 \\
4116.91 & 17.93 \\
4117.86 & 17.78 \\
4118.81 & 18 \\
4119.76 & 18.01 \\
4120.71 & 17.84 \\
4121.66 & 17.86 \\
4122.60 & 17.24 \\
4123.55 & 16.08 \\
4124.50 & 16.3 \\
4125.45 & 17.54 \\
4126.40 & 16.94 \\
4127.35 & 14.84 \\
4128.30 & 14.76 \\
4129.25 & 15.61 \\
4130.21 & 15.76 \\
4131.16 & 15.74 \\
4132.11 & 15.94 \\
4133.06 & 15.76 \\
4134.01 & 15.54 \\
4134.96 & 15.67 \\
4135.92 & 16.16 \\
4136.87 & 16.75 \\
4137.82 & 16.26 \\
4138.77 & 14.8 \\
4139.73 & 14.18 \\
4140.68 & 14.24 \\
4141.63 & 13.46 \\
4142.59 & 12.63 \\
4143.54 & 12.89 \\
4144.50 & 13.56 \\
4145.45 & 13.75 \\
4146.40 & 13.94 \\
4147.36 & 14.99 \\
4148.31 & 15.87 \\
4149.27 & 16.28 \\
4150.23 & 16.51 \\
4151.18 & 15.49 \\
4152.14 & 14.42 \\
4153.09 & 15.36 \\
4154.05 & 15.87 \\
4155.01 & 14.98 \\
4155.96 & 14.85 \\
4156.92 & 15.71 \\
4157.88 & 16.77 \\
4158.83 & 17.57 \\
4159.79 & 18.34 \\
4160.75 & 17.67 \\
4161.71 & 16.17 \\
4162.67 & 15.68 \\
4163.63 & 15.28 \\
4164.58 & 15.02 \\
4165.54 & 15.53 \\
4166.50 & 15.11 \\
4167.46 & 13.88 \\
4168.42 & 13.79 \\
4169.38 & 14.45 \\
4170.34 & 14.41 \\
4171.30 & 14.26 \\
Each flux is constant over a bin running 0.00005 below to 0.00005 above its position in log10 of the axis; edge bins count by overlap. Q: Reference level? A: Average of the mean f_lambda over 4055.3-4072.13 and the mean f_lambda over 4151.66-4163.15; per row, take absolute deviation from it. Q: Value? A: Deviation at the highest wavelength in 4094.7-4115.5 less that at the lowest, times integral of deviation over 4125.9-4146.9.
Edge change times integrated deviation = 28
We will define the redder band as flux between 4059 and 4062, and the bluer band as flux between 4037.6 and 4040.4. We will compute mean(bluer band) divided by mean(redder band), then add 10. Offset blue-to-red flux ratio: 11.1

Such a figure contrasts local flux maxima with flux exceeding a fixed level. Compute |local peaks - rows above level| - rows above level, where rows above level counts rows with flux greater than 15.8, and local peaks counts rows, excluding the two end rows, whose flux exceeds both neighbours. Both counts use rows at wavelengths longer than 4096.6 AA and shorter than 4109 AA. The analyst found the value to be -2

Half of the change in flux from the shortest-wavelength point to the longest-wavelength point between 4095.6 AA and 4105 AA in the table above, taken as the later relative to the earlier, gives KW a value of 1.7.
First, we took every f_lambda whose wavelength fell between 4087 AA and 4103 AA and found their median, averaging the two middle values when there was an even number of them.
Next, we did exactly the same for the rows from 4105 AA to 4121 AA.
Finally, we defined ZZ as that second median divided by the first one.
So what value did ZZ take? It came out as 1.00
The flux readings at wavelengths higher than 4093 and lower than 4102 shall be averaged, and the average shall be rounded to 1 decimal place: 18.6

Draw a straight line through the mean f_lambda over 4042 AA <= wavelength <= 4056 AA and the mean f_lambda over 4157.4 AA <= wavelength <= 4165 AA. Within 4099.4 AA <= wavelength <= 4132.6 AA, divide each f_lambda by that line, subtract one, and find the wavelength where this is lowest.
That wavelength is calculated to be 4128.30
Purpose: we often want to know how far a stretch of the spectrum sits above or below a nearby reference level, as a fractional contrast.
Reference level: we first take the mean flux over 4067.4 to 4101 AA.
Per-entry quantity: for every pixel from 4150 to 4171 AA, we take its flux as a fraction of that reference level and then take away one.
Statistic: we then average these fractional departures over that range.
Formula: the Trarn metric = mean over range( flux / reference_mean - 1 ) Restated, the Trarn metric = -0.12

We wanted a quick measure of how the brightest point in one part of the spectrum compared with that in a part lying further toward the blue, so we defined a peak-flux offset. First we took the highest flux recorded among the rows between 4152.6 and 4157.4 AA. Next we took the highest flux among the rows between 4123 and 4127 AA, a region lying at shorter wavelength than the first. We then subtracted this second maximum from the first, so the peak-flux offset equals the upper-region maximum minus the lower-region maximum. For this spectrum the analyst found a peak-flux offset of -1.67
